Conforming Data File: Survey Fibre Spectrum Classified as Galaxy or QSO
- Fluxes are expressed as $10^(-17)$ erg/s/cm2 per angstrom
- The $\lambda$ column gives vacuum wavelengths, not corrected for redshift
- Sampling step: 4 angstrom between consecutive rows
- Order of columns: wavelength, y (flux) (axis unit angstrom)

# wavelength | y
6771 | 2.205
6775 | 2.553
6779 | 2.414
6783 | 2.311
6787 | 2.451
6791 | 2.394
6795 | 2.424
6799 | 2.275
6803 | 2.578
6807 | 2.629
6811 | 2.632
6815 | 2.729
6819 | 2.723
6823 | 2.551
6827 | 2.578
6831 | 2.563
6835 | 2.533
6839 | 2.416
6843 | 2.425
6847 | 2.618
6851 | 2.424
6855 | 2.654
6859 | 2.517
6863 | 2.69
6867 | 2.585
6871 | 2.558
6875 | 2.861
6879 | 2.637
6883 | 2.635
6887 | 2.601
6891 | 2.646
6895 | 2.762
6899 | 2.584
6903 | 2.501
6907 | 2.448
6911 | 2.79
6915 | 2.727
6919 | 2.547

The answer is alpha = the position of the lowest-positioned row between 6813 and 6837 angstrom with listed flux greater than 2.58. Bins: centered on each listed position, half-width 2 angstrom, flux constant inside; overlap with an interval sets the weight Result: 6815 angstrom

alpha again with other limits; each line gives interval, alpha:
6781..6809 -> 6807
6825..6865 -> 6847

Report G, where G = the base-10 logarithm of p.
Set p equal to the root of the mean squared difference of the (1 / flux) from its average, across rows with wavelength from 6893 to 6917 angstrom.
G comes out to -1.72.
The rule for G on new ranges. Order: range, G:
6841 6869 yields -1.82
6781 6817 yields -1.62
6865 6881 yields -1.79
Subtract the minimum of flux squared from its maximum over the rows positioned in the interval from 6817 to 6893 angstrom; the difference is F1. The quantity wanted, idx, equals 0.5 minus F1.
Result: -1.8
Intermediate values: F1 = 2.3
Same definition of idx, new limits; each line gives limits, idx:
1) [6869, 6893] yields -1.1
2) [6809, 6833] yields -0.4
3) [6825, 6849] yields -0.5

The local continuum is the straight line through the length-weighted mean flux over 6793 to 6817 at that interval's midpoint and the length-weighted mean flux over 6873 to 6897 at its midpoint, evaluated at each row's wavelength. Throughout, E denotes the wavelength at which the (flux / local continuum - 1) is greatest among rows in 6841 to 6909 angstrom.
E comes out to 6875 angstrom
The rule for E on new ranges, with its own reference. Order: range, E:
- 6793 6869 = 6815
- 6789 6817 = 6815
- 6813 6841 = 6815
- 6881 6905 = 6895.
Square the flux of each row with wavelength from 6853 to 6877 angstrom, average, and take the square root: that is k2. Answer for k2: 2.65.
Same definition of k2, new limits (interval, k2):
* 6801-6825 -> 2.64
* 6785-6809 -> 2.46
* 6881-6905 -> 2.62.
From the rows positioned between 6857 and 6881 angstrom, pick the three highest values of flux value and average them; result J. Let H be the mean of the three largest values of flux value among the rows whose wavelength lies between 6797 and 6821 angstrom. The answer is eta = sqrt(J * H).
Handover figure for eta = 2.71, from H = 2.69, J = 2.73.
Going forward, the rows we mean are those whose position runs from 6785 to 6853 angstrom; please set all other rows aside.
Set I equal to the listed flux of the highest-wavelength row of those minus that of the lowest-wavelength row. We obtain -0.03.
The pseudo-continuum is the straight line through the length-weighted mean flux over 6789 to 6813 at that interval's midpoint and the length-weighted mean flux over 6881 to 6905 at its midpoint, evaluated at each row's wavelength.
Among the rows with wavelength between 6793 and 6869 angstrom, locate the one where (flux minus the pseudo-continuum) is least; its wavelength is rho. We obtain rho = 6799 angstrom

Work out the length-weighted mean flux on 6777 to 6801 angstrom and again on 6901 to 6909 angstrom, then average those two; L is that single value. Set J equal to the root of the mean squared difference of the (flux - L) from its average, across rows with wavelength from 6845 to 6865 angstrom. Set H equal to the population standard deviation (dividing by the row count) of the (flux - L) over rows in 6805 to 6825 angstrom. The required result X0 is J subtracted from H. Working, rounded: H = 0.066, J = 0.10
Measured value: -0.03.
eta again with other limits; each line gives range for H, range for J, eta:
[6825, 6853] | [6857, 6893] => 2.66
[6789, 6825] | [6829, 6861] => 2.65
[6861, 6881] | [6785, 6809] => 2.64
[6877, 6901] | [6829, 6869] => 2.67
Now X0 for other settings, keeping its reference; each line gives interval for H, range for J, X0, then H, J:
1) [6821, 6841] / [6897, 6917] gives -0.07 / 0.058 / 0.13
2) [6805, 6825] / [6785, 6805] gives -0.03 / 0.066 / 0.10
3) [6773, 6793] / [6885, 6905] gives -0.01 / 0.079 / 0.09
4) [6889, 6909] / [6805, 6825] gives 0.04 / 0.110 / 0.07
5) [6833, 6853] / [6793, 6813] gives -0.06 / 0.080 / 0.14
